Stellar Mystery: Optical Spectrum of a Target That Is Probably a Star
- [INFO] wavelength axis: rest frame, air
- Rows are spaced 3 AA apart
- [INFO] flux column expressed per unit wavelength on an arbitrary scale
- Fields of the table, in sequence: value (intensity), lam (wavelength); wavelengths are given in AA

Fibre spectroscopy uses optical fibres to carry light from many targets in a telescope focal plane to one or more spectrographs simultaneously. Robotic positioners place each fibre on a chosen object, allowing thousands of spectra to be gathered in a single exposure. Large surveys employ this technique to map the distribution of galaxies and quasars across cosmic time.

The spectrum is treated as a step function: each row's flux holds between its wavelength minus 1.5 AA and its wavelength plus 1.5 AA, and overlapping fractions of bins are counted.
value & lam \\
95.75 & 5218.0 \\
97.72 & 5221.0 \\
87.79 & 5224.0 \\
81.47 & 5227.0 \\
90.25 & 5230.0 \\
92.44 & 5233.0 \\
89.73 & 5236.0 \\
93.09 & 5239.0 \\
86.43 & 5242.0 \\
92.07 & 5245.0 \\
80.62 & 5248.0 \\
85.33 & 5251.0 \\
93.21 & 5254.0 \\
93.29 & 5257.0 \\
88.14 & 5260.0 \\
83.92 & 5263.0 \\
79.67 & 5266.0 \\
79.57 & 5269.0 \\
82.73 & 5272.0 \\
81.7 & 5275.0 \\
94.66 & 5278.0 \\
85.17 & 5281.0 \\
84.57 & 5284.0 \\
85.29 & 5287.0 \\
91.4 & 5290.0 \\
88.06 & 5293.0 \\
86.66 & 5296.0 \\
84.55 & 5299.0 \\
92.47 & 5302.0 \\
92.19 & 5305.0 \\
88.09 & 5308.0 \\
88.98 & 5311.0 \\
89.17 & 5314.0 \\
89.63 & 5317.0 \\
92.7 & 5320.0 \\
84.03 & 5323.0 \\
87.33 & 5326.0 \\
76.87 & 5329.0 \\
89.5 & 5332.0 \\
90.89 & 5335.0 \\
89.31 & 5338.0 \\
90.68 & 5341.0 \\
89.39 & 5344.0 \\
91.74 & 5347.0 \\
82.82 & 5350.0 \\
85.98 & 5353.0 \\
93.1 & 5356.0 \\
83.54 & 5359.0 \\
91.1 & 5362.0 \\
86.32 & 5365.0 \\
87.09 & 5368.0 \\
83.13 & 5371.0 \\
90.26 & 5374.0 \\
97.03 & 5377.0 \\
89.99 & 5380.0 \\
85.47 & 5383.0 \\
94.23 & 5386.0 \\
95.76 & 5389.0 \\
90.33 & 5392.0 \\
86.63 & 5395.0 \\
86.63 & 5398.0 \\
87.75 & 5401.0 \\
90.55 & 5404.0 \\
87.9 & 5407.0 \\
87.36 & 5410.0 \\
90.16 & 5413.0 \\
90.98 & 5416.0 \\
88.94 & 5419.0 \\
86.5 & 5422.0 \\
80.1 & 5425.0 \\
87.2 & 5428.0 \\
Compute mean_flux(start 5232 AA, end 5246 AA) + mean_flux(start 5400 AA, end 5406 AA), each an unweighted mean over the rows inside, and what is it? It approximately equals 180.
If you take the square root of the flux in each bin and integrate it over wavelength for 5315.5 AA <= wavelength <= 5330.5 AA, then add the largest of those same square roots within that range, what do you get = 149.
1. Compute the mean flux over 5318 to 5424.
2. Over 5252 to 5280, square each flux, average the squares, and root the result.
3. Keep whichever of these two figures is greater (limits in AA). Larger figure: 88.6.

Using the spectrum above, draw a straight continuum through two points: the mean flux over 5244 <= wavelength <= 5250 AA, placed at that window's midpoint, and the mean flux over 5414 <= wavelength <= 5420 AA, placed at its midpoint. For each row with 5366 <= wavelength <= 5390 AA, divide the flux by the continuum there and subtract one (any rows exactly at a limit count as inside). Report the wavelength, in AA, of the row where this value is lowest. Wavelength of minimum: 5371.0 AA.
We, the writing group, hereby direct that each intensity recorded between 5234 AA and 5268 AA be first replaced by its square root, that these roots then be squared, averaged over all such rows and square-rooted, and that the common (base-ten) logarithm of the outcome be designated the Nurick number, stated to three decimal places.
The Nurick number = 0.972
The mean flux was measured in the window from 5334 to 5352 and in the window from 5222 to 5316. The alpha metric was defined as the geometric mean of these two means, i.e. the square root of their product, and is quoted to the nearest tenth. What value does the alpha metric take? 88.3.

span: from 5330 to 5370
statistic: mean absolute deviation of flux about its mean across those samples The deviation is 2.63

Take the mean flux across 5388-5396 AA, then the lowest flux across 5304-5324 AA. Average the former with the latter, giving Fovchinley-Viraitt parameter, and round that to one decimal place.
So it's 87.5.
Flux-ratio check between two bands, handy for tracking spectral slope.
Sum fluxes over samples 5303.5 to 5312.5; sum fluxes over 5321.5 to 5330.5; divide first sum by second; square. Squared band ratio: 1.18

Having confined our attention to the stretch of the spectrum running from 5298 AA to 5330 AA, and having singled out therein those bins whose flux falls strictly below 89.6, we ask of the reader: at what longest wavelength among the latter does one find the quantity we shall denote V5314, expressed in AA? 5329.0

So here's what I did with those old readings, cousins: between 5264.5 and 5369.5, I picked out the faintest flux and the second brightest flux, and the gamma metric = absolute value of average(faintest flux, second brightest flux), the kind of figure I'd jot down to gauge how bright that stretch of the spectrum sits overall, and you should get 85.0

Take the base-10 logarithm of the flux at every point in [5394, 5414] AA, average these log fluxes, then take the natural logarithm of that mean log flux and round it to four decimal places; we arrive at 0.6653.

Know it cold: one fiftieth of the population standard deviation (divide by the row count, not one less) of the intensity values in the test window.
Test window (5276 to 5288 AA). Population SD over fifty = 0.084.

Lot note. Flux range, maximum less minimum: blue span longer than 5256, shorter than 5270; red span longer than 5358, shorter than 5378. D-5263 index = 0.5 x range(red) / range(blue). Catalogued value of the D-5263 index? 0.5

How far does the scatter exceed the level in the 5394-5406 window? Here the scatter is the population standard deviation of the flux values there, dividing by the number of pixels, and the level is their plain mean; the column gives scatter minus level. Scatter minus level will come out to -86.3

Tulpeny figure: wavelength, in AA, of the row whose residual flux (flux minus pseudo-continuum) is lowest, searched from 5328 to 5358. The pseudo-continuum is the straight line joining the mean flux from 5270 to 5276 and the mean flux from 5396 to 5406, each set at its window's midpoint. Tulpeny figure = 5329.0 AA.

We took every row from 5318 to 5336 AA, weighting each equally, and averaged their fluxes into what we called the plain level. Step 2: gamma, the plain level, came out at 86.9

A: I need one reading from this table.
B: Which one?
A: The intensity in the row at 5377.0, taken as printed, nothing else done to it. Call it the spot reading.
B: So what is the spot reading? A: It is 97.03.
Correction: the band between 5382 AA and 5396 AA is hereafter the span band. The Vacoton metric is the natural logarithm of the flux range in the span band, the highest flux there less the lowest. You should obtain 2.33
